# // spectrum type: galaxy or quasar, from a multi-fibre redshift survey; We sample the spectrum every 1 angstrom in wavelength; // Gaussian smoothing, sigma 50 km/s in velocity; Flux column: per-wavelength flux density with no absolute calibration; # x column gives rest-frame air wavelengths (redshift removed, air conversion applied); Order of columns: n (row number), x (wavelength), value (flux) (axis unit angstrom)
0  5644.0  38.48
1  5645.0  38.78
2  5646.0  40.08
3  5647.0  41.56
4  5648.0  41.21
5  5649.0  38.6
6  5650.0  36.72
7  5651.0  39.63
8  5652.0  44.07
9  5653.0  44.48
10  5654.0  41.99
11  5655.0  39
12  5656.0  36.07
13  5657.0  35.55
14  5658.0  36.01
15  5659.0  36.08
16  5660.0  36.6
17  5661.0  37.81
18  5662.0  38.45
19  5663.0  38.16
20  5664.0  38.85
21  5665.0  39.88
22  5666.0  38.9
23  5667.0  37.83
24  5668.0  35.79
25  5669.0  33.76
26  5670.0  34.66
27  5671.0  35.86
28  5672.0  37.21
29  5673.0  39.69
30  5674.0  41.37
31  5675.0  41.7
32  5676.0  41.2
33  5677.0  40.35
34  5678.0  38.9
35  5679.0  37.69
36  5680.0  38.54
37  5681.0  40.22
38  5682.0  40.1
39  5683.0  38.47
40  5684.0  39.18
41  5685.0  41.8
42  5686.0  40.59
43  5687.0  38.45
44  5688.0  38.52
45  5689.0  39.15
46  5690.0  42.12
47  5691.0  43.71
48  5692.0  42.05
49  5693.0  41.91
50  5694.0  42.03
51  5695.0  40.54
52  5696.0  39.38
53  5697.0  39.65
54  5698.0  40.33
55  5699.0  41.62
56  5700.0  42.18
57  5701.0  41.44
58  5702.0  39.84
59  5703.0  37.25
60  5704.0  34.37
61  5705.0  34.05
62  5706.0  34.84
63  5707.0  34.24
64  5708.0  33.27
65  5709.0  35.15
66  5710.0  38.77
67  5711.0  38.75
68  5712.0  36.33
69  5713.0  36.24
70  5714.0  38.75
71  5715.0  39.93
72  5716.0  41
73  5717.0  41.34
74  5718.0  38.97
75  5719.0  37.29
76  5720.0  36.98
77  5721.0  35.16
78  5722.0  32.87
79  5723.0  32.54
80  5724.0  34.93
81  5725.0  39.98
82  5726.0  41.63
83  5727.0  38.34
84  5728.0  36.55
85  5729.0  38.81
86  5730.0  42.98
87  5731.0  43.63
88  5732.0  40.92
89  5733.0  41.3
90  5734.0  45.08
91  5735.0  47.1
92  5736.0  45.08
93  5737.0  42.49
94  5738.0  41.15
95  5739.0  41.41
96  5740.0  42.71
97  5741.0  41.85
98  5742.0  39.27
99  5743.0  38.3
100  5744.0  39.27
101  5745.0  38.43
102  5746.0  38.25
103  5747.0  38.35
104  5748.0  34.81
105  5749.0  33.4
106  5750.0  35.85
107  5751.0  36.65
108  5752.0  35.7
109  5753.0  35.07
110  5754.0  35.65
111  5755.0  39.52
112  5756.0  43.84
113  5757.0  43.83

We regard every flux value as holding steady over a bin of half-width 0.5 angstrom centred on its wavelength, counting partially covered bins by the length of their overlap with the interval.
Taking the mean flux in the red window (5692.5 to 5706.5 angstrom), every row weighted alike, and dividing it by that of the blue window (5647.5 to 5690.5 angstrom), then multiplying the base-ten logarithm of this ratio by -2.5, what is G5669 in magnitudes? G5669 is -0.011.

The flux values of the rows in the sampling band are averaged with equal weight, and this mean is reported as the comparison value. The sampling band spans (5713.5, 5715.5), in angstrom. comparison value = 39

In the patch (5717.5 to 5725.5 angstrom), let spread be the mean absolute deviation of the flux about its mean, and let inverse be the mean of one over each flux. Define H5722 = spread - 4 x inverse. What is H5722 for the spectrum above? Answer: 2.10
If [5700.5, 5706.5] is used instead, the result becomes 2.44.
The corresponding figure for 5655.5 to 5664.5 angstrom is 1.01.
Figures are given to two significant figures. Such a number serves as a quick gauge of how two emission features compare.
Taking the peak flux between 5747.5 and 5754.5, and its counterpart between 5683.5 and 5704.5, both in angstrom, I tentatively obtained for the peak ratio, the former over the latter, 0.84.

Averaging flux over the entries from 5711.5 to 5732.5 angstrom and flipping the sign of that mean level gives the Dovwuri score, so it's -38.3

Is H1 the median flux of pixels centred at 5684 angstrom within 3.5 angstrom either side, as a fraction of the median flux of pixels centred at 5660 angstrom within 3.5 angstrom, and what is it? 1.10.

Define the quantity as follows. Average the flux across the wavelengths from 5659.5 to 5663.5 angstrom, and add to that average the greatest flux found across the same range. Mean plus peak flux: 76.2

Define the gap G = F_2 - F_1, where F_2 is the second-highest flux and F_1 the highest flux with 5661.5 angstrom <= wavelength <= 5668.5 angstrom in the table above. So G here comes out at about -1.0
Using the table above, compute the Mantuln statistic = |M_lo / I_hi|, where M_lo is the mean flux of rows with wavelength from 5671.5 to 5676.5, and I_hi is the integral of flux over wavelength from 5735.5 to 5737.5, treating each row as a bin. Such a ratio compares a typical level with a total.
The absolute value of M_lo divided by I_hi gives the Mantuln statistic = 0.46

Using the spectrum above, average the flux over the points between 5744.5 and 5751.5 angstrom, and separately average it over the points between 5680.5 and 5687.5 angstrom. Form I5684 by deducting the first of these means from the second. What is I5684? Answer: 3.3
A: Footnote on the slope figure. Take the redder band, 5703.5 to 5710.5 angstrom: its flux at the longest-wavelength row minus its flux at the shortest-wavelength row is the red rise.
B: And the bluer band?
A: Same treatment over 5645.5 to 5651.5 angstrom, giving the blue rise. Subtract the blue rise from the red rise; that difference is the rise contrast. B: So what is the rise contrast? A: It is 5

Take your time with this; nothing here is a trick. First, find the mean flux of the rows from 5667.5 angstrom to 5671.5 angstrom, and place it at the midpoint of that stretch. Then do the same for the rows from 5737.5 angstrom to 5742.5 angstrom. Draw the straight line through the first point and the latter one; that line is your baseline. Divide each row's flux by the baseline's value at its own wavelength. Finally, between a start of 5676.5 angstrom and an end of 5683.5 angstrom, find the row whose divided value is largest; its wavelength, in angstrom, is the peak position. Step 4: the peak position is 5677.0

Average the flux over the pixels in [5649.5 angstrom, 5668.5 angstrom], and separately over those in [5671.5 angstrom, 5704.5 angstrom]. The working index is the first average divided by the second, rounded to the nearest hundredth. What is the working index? 0.96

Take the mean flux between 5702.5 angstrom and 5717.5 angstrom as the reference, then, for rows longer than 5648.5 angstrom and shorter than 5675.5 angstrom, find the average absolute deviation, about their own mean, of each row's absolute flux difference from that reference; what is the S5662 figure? 1.46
